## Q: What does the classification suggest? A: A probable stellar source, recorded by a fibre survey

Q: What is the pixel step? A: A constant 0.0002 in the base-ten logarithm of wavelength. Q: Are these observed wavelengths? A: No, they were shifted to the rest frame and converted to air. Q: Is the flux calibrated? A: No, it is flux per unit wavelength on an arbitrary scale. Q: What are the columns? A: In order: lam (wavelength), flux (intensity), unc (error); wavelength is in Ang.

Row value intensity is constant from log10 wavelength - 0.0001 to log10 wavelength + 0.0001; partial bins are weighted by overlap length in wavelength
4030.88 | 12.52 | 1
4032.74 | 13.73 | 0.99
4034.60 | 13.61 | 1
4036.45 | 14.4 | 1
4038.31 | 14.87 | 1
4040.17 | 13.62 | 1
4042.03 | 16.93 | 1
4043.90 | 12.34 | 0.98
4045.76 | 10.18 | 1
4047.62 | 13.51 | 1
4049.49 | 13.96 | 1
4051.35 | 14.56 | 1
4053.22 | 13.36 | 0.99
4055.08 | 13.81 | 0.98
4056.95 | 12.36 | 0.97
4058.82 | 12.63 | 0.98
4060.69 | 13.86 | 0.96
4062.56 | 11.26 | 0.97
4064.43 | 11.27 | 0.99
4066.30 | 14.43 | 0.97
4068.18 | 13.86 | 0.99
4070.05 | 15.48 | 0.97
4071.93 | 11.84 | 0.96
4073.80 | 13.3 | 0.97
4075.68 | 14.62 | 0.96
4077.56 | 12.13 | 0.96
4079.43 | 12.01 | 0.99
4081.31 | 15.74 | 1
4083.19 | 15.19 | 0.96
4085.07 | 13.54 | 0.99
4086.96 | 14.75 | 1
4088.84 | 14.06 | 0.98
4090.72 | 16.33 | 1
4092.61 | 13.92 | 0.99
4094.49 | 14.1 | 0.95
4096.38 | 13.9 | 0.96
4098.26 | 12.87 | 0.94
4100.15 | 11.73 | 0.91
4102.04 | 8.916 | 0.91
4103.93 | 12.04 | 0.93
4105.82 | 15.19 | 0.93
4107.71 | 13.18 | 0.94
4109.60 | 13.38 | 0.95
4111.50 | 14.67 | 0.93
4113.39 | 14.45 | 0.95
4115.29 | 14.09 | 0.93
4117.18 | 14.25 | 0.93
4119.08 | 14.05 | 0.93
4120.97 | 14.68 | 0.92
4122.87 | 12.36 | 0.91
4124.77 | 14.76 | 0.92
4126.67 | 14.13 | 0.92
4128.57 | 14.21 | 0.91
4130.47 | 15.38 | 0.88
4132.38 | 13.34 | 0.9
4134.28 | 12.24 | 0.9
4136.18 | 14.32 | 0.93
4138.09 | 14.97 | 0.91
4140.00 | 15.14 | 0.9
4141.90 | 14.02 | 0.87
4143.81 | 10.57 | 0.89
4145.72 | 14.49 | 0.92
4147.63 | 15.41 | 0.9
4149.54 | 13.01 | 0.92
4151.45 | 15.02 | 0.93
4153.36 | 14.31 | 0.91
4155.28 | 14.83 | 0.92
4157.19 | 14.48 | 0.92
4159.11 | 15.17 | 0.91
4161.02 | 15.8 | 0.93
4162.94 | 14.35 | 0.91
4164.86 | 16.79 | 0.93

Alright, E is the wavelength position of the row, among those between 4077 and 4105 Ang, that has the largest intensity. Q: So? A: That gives 4090.72 Ang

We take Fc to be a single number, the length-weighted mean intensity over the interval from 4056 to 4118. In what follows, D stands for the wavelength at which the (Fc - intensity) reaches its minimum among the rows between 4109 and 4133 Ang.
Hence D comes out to 4130.47 Ang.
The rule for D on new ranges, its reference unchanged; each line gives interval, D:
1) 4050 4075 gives 4070.05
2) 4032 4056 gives 4042.03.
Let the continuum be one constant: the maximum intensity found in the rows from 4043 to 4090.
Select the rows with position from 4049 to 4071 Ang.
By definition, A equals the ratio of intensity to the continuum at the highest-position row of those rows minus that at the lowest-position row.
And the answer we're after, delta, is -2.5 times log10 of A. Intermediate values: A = 0.10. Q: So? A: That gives 2.54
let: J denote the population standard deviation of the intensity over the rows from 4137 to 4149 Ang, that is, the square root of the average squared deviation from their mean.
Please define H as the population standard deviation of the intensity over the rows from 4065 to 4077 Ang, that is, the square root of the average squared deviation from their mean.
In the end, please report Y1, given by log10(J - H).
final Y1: -0.31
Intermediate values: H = 1.15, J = 1.64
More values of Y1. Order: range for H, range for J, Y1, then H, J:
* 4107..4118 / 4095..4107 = 0.15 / 0.54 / 1.96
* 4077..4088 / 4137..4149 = -0.72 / 1.45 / 1.64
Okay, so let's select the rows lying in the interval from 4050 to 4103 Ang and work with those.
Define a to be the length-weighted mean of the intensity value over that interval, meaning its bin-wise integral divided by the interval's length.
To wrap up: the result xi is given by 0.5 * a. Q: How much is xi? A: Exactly 6.71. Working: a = 13.4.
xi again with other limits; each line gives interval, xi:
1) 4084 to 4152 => 6.91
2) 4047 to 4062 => 6.72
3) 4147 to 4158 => 7.24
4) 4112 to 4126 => 7.06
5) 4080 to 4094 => 7.35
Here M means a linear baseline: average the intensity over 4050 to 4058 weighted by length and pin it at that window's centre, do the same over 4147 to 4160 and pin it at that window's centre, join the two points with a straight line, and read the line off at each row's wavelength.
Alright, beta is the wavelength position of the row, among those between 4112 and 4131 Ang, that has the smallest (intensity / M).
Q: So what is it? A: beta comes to 4122.87 Ang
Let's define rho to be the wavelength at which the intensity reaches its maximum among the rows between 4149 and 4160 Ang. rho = 4159.11 Ang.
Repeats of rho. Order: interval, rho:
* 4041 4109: 4042.03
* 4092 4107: 4105.82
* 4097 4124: 4105.82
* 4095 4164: 4161.02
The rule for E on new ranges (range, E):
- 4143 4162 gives 4161.02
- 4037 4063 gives 4042.03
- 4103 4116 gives 4105.82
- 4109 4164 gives 4161.02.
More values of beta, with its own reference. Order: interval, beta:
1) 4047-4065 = 4064.43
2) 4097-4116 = 4102.04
